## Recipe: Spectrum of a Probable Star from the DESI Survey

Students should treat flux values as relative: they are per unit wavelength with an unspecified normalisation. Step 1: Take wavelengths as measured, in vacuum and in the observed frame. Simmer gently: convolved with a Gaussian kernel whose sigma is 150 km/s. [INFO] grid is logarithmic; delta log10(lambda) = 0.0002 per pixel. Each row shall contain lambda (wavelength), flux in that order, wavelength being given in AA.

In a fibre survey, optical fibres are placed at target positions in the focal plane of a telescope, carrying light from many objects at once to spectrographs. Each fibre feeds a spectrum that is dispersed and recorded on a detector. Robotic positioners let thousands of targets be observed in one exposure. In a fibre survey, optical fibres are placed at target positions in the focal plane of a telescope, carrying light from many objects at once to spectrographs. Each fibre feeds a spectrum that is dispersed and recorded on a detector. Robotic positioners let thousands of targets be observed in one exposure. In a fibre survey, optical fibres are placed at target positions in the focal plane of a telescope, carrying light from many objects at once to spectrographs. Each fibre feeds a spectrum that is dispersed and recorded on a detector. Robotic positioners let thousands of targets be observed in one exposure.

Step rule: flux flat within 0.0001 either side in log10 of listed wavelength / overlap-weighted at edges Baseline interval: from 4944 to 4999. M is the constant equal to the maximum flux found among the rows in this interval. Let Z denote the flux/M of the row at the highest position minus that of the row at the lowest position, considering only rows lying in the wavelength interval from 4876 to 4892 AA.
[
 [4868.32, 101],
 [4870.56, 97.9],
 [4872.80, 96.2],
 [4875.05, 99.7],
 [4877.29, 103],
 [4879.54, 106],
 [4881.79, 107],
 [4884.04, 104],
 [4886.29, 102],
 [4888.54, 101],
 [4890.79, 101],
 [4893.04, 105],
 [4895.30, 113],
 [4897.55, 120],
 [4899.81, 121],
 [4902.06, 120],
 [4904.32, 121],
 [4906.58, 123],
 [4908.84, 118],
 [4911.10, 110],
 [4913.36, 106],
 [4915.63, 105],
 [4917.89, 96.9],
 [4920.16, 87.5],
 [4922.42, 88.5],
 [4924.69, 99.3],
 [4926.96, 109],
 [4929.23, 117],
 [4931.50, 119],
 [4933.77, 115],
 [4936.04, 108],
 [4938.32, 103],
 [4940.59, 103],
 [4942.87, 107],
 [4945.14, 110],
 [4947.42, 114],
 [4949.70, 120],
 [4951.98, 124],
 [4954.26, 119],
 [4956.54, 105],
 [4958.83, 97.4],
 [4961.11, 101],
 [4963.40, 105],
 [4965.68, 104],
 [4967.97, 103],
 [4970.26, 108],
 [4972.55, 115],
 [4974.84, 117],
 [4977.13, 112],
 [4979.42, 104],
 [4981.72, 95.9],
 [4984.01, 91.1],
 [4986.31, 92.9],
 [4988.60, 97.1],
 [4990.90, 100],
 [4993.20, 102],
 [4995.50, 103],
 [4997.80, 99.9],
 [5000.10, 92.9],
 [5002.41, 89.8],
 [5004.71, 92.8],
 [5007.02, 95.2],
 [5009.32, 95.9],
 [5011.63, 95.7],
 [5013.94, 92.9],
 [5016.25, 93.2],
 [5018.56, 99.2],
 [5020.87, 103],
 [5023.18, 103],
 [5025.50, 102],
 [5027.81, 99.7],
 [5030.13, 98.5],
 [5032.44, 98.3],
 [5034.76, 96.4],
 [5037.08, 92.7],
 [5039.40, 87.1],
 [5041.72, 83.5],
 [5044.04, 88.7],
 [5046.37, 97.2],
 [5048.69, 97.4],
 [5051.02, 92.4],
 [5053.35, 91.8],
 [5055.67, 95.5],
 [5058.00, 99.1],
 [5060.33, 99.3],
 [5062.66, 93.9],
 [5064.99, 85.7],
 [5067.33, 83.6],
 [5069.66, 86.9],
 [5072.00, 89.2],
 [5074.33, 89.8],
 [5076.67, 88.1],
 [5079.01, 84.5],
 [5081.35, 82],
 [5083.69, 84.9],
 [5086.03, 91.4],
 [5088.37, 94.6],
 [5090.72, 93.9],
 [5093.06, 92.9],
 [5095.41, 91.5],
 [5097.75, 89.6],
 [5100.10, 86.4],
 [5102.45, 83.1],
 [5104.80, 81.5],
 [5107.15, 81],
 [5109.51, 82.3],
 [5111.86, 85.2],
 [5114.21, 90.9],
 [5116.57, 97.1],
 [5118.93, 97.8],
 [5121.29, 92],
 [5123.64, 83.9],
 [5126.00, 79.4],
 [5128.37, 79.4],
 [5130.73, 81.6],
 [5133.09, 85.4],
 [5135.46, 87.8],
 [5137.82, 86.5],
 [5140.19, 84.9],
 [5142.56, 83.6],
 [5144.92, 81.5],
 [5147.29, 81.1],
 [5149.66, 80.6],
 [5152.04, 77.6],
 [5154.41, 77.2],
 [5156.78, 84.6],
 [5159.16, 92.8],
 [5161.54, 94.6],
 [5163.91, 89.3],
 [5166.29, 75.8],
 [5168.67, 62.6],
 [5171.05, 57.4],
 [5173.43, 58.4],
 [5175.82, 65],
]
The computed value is -0.02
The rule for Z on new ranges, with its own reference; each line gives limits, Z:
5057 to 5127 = -0.16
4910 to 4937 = -0.02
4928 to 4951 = 0.02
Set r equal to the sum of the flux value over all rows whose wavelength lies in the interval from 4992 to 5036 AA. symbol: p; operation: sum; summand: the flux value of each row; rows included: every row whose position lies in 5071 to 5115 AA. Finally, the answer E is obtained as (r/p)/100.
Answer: 0.0111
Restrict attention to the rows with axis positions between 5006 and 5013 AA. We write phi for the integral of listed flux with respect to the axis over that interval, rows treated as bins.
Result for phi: 669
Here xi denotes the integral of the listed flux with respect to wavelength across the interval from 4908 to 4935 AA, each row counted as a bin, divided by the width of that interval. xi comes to 106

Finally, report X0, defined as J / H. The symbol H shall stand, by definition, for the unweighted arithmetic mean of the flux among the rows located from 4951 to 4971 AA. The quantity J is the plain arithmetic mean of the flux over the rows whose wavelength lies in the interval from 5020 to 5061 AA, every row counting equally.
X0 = 0.89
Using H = 107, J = 96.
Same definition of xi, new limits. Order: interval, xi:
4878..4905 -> 110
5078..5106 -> 88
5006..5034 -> 98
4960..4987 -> 104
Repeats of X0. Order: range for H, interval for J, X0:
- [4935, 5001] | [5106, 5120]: 0.85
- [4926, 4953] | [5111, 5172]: 0.74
